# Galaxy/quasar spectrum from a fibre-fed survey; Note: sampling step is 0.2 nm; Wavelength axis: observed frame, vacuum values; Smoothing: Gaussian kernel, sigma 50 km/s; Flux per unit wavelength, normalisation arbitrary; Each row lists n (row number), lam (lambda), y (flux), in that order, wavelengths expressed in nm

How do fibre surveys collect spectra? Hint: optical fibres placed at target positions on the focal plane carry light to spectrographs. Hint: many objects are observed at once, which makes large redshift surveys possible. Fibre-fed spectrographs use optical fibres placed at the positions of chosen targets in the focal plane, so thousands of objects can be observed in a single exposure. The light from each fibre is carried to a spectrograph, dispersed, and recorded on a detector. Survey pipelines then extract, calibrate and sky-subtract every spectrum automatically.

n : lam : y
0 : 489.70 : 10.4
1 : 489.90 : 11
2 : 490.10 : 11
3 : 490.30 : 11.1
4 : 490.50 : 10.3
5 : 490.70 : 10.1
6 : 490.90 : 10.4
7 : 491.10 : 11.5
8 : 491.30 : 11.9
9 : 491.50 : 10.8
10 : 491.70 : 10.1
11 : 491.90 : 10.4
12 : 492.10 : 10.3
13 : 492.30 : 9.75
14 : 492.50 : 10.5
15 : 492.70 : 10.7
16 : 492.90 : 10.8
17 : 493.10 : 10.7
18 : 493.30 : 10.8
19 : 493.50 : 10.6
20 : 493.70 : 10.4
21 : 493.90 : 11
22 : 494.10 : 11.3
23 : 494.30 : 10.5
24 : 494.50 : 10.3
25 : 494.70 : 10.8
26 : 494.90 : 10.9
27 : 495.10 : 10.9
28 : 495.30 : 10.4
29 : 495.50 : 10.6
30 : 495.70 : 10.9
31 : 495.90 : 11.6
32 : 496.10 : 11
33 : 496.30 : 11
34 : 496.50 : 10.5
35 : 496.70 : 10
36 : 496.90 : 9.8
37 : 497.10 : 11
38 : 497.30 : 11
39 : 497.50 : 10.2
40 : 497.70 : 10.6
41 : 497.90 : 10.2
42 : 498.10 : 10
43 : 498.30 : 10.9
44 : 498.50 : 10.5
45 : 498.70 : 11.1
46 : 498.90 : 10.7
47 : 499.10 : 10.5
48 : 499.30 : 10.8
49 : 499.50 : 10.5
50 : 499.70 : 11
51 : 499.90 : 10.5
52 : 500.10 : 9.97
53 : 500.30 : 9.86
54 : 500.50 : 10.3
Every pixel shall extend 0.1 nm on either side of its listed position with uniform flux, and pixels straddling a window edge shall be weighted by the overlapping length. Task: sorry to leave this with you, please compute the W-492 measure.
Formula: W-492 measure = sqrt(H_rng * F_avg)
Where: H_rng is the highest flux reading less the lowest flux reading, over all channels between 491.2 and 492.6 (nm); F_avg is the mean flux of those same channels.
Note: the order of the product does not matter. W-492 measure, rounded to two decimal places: 4.76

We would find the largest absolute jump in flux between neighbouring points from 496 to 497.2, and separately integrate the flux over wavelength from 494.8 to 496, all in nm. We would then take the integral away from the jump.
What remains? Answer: -11.86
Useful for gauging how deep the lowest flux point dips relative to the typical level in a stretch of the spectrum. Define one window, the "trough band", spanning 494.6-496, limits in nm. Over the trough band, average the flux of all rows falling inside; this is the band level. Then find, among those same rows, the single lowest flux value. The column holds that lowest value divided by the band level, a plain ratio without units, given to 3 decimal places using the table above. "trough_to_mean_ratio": 0.957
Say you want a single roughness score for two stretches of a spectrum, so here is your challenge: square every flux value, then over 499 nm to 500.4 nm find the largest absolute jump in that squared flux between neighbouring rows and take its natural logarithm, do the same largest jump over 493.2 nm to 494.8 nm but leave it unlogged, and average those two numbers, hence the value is 9.9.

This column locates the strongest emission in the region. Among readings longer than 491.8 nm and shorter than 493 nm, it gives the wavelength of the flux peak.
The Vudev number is 492.90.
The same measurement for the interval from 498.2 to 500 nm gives 498.70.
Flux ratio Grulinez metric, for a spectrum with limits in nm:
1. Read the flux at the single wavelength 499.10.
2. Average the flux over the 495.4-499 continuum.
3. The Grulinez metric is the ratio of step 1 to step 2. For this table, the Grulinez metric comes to 0.99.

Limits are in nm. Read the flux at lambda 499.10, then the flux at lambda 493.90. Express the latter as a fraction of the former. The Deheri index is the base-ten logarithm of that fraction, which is 0.020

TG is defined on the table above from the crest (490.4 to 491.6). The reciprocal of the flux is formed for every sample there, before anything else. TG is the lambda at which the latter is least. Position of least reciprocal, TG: 491.30 nm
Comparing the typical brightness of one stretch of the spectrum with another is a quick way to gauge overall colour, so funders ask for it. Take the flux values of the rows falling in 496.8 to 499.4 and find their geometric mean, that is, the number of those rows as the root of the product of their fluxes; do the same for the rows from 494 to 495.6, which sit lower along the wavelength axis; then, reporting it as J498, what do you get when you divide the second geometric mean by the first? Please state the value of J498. 1.01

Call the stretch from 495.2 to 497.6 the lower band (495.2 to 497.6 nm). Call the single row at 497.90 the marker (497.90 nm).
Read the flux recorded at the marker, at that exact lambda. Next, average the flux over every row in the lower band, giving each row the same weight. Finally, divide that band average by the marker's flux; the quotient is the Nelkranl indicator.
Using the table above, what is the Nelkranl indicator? 1.05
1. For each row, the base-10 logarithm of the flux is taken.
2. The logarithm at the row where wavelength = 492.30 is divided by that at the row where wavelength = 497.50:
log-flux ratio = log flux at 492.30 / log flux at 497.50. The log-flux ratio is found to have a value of 0.9806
